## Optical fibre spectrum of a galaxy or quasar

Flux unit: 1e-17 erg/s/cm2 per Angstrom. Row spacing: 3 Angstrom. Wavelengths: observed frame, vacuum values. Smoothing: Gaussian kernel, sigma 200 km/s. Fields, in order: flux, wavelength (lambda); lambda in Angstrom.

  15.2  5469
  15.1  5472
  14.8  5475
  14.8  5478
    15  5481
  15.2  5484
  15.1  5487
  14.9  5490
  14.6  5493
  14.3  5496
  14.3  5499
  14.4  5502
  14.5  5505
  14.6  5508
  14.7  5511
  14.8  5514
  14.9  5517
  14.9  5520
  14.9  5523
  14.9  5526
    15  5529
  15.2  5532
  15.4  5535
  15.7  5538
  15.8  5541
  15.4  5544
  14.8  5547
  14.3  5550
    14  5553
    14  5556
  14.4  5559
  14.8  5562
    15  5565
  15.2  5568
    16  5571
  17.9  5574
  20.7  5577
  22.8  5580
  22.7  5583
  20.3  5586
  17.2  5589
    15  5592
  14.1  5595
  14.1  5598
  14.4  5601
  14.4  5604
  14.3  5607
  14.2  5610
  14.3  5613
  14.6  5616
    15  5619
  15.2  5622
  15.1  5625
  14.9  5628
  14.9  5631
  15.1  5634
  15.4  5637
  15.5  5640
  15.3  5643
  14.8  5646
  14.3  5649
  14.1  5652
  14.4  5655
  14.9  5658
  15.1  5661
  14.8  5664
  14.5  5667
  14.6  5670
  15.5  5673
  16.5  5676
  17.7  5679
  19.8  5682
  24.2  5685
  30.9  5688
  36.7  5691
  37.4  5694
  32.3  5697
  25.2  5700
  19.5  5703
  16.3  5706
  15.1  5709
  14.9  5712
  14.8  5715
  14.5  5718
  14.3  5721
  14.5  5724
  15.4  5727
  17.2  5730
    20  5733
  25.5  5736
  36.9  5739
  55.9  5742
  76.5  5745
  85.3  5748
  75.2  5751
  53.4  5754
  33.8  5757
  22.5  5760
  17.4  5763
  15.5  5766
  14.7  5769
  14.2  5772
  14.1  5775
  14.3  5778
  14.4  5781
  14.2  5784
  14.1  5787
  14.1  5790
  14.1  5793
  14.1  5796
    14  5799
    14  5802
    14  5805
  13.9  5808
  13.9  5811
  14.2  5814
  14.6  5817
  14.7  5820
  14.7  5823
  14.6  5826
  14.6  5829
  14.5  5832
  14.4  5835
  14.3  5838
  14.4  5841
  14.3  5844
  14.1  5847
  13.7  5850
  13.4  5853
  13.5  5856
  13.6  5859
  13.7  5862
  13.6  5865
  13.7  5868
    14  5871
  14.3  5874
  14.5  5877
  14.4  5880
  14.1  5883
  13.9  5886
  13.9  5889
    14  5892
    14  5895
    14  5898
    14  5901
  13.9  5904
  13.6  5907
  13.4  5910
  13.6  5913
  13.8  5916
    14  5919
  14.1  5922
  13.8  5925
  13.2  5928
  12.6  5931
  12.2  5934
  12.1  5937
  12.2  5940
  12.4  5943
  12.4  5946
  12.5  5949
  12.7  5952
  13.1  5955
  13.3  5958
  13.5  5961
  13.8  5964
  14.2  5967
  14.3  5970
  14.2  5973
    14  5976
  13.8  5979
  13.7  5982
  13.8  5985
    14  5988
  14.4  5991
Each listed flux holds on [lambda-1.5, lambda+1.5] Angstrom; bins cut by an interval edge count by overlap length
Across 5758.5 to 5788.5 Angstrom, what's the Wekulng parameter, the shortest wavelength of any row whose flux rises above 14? 5760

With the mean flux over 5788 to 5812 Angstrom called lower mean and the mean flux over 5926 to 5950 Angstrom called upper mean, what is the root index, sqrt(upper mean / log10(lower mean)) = 3.30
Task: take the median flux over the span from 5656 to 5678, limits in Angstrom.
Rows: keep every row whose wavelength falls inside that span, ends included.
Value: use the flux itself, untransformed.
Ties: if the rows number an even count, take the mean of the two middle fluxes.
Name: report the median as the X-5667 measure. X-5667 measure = 14.9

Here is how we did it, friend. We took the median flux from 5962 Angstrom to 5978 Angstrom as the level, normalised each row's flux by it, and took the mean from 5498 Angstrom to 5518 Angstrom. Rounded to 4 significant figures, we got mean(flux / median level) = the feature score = 1.028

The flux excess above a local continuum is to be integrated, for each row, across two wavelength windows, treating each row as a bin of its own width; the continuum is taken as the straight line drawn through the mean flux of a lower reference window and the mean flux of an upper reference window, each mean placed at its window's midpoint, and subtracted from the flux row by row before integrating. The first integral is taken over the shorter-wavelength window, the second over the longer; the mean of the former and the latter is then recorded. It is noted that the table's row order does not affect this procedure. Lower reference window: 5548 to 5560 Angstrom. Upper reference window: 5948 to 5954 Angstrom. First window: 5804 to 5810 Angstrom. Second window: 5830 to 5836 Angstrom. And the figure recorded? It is 6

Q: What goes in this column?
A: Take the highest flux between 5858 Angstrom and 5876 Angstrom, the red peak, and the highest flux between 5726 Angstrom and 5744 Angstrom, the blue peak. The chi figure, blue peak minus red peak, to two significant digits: 42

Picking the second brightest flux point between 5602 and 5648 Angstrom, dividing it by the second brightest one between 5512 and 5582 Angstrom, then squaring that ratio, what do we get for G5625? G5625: 0.55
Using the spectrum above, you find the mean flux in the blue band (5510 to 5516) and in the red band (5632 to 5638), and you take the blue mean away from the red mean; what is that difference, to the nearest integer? 0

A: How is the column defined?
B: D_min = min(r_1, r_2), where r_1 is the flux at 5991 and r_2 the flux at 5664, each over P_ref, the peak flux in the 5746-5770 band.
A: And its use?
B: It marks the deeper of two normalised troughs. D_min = 0.169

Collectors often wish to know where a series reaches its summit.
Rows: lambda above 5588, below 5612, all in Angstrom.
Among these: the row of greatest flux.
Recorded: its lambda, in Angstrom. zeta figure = 5589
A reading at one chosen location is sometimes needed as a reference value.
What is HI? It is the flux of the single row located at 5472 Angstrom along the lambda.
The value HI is 15.1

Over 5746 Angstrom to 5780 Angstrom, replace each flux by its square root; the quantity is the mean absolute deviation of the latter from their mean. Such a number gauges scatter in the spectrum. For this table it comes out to 1.7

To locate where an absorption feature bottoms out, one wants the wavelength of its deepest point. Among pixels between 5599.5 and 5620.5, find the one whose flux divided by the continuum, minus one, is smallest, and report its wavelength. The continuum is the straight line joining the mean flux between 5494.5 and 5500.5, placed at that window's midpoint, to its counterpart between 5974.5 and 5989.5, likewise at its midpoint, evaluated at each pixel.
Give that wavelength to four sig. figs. 5610 Angstrom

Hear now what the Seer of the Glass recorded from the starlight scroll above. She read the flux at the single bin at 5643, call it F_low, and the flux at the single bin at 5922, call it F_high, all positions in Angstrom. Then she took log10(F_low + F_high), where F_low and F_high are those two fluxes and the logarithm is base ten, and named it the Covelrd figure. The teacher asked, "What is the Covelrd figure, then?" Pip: 1.47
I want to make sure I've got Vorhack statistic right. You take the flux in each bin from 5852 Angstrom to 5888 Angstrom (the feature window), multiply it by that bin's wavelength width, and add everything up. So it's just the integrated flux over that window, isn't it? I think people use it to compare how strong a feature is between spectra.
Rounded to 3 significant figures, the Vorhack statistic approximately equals 500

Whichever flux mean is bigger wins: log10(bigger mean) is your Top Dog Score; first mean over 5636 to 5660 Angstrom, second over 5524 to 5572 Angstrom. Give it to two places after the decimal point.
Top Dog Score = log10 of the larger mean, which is 1.18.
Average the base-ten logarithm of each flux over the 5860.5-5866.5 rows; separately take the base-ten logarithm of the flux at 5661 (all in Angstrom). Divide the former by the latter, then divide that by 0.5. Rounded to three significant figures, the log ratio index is 1.93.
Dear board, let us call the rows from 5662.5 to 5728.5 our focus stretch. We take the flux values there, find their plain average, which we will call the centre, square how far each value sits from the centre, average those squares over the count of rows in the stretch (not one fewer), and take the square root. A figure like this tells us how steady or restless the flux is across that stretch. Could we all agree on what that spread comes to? 7.5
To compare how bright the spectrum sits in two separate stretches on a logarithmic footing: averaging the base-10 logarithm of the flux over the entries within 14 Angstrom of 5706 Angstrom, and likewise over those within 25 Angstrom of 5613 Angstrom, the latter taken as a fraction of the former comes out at 0.90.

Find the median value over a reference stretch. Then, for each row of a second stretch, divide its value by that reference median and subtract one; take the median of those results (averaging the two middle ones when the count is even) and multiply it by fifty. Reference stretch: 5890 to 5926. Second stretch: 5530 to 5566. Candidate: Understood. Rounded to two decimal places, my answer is 3.41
